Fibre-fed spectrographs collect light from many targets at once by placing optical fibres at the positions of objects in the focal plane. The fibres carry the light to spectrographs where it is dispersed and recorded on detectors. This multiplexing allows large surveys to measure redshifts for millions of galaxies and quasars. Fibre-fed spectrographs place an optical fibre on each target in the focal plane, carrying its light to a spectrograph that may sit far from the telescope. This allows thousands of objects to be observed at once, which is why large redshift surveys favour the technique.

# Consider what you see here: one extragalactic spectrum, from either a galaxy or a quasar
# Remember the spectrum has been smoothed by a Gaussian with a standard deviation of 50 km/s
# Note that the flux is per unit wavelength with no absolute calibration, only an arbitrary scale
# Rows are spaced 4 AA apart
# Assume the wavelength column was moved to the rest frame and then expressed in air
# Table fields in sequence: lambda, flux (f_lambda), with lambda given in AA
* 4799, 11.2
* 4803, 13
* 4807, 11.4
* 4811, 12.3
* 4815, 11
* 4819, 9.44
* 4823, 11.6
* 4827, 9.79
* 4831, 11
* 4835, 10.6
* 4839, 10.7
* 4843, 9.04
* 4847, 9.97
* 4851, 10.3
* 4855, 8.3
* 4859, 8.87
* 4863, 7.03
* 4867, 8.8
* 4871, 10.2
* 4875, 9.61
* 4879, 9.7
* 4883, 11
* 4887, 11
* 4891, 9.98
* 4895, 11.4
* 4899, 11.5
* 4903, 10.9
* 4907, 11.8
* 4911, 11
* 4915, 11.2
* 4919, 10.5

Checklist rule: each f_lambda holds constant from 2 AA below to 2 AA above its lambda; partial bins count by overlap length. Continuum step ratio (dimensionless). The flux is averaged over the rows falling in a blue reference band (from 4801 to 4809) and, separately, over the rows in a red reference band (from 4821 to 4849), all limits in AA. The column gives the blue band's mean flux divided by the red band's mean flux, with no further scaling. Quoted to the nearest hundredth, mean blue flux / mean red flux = 1.17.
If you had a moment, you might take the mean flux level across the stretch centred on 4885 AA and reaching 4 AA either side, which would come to 11.0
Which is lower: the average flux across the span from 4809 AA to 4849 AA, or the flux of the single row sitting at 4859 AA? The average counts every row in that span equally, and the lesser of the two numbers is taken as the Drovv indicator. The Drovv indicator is 8.9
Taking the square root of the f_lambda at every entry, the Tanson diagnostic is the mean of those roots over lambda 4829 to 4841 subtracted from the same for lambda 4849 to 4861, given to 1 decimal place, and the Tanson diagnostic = -0.3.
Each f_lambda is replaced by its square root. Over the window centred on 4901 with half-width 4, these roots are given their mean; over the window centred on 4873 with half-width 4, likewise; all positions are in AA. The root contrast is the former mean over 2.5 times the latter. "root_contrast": 0.425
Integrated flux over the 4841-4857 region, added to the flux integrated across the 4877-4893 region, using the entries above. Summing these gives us 317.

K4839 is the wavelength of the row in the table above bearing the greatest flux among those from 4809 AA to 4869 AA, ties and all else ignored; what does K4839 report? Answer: 4811 AA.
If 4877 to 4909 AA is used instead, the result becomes 4907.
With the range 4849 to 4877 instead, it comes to 4851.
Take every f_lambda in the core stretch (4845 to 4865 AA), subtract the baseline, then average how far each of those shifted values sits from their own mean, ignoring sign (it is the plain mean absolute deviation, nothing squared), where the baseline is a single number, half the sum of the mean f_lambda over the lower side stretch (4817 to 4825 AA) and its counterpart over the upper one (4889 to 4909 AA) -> 1.0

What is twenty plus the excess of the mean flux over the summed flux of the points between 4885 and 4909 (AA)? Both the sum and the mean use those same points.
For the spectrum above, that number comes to -35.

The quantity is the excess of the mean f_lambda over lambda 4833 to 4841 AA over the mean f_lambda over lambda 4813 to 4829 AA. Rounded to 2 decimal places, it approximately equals 0.19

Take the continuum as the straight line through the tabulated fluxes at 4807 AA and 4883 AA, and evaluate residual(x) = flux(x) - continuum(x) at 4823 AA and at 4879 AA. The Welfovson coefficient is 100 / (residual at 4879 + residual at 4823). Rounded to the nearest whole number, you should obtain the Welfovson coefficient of -96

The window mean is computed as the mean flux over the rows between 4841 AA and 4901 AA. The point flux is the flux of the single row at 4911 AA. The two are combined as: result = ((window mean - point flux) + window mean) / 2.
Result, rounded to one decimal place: 4.3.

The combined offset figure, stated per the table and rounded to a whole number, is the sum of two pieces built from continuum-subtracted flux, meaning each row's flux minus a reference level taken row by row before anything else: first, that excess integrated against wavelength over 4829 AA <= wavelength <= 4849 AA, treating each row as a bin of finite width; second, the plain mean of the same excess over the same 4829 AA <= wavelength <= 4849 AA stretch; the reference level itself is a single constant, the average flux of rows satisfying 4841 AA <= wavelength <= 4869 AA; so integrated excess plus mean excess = 29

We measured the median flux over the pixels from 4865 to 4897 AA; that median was 10.1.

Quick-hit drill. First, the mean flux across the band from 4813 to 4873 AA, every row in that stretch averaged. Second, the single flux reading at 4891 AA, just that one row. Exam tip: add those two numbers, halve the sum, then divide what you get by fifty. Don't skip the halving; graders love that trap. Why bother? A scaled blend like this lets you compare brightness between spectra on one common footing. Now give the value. 0.198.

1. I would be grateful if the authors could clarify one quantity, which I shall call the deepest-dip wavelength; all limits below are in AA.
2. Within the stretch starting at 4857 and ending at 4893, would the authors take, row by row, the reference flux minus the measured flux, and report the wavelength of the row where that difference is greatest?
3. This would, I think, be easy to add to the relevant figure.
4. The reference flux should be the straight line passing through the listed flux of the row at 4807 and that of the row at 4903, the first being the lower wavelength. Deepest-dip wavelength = 4863 AA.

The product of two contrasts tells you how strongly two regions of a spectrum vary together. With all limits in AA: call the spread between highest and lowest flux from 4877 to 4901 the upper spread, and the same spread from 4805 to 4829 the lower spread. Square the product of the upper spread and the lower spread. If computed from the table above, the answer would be 27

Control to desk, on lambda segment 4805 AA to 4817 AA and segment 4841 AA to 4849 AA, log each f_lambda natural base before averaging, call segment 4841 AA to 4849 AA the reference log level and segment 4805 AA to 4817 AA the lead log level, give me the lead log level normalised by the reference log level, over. 1.09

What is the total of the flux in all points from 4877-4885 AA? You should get 21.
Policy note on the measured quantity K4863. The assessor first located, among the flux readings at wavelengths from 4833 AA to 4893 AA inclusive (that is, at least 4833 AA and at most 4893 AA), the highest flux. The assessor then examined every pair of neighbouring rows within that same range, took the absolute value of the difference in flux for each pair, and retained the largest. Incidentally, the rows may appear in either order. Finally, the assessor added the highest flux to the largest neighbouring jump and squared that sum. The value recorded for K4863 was 169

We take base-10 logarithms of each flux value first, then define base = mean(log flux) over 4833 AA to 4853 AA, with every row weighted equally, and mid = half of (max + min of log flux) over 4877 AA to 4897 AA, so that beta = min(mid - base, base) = 0.02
